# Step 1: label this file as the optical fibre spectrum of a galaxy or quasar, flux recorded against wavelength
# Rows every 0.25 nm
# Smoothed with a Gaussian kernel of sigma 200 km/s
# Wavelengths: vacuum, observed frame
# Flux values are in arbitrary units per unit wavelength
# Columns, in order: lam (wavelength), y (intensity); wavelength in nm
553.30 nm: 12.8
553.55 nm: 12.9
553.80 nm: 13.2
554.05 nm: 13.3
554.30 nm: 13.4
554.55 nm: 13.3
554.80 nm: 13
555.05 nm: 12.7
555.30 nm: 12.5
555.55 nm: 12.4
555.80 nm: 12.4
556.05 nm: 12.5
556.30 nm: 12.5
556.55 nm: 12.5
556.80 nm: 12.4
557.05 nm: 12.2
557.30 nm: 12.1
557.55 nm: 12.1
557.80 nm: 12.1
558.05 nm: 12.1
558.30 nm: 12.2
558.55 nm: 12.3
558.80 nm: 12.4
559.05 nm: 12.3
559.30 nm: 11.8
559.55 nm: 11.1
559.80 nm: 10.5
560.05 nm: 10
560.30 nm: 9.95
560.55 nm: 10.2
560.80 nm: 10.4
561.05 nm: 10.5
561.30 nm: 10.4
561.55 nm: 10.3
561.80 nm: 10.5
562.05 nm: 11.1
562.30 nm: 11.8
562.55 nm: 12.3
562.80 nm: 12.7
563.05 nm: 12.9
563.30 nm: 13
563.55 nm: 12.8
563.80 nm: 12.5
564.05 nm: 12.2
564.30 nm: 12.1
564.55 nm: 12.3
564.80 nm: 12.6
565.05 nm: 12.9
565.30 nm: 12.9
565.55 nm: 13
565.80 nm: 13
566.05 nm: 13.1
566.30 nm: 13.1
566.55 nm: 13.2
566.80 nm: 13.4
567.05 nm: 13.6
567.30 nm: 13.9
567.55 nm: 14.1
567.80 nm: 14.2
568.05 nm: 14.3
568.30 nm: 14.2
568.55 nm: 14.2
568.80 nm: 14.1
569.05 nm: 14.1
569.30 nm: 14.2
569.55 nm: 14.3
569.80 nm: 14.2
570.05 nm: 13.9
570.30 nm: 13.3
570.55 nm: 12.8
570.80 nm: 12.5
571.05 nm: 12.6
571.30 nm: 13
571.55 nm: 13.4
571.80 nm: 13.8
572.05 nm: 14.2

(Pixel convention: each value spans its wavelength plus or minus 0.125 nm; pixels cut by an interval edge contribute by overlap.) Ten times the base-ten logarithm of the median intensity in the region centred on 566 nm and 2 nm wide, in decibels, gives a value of 11.16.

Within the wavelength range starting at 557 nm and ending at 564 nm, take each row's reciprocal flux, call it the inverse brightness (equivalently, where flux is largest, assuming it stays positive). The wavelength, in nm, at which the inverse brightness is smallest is 563.30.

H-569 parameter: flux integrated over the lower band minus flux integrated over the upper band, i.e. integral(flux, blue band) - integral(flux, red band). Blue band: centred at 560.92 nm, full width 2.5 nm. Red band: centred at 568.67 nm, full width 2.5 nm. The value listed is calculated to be -10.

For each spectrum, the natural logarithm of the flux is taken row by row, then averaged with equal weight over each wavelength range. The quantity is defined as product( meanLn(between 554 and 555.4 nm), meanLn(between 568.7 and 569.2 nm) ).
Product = 6.8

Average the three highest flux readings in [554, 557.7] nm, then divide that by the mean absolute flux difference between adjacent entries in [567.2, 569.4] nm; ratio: 152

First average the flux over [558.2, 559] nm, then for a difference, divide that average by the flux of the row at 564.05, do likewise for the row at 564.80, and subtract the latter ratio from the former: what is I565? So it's 0.032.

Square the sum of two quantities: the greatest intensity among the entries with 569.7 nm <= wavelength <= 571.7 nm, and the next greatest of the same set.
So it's 790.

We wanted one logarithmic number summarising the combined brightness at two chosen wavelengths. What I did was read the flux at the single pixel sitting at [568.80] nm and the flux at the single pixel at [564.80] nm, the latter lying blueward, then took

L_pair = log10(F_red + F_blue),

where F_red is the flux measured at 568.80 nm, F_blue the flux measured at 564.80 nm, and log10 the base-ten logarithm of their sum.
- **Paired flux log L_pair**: 1.43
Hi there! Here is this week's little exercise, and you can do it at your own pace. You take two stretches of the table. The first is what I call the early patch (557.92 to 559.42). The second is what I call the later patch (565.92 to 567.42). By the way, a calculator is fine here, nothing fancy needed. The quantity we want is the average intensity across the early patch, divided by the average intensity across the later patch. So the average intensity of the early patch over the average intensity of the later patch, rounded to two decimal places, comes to 0.91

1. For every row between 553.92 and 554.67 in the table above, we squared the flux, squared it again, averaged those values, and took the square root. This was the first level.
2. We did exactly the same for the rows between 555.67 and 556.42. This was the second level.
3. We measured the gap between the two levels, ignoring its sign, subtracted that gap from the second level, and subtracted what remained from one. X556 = -132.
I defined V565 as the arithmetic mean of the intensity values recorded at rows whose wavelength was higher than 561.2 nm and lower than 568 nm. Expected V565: 12.6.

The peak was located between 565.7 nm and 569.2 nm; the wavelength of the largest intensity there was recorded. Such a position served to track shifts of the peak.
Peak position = 568.05 nm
